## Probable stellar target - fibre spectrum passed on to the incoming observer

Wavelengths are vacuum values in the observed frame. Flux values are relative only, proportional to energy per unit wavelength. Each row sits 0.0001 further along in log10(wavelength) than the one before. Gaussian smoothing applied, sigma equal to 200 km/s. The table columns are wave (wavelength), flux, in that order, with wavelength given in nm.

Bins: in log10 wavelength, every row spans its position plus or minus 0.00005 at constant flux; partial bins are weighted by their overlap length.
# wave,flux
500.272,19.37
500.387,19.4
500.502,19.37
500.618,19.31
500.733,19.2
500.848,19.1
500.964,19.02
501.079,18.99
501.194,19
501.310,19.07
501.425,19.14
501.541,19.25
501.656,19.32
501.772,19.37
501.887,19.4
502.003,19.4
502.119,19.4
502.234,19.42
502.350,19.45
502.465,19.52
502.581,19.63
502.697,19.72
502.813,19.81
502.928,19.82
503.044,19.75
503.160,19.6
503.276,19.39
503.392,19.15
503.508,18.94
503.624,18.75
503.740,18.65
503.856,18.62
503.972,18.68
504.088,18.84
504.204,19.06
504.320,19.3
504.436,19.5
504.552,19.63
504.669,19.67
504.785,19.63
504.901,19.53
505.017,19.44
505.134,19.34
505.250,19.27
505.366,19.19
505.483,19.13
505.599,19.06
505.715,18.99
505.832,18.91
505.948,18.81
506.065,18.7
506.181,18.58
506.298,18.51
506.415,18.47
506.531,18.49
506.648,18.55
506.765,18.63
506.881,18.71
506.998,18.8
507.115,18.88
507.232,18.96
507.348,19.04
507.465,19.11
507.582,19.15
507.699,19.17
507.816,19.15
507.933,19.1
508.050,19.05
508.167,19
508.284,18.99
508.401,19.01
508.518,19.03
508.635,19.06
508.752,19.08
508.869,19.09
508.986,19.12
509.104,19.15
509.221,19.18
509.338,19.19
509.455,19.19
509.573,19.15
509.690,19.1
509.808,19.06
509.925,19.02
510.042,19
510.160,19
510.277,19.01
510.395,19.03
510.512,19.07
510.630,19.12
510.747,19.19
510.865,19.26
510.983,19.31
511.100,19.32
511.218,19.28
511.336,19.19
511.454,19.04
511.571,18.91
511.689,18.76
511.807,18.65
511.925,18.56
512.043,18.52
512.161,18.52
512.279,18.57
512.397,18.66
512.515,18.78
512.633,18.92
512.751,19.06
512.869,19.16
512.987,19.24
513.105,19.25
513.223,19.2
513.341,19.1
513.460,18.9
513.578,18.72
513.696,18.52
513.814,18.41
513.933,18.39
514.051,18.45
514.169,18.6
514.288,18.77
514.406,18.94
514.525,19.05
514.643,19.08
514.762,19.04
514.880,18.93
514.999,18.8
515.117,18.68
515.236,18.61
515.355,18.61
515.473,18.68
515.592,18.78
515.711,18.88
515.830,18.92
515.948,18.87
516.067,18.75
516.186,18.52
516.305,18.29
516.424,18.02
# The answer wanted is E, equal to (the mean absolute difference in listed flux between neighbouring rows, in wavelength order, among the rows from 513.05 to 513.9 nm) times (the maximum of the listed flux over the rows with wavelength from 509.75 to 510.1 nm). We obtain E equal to 2.67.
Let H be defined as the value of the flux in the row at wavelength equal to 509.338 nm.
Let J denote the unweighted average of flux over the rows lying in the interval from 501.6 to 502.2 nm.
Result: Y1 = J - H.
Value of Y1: 0.2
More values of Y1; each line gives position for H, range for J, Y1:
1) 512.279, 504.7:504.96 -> 1.0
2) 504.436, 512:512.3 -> -1.0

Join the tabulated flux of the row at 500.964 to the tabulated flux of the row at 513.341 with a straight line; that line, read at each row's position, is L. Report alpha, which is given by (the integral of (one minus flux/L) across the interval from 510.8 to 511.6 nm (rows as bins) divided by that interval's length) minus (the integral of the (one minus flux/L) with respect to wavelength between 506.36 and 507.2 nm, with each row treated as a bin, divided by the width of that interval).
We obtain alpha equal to -0.027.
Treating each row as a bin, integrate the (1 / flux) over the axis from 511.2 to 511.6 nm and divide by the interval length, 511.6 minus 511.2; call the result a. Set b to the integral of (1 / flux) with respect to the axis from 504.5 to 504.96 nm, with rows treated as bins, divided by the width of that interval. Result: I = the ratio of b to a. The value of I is 0.973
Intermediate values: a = 0.0524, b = 0.0510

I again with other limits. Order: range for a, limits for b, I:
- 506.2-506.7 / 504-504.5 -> 0.969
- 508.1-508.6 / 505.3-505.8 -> 0.996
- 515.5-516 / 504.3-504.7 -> 0.964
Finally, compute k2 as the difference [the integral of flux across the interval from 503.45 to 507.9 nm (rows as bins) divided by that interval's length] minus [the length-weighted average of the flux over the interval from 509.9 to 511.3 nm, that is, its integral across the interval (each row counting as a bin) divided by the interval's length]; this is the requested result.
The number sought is -0.14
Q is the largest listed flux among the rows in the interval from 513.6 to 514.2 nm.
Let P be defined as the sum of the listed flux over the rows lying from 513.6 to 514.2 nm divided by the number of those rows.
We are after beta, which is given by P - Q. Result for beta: -0.13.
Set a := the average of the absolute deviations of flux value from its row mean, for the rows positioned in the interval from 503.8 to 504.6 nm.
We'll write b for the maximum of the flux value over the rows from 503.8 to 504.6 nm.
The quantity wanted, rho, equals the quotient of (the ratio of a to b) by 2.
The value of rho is 0.0084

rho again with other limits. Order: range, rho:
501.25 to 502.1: 0.0028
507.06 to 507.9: 0.0024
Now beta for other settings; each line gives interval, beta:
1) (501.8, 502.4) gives -0.04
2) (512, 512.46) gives -0.09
